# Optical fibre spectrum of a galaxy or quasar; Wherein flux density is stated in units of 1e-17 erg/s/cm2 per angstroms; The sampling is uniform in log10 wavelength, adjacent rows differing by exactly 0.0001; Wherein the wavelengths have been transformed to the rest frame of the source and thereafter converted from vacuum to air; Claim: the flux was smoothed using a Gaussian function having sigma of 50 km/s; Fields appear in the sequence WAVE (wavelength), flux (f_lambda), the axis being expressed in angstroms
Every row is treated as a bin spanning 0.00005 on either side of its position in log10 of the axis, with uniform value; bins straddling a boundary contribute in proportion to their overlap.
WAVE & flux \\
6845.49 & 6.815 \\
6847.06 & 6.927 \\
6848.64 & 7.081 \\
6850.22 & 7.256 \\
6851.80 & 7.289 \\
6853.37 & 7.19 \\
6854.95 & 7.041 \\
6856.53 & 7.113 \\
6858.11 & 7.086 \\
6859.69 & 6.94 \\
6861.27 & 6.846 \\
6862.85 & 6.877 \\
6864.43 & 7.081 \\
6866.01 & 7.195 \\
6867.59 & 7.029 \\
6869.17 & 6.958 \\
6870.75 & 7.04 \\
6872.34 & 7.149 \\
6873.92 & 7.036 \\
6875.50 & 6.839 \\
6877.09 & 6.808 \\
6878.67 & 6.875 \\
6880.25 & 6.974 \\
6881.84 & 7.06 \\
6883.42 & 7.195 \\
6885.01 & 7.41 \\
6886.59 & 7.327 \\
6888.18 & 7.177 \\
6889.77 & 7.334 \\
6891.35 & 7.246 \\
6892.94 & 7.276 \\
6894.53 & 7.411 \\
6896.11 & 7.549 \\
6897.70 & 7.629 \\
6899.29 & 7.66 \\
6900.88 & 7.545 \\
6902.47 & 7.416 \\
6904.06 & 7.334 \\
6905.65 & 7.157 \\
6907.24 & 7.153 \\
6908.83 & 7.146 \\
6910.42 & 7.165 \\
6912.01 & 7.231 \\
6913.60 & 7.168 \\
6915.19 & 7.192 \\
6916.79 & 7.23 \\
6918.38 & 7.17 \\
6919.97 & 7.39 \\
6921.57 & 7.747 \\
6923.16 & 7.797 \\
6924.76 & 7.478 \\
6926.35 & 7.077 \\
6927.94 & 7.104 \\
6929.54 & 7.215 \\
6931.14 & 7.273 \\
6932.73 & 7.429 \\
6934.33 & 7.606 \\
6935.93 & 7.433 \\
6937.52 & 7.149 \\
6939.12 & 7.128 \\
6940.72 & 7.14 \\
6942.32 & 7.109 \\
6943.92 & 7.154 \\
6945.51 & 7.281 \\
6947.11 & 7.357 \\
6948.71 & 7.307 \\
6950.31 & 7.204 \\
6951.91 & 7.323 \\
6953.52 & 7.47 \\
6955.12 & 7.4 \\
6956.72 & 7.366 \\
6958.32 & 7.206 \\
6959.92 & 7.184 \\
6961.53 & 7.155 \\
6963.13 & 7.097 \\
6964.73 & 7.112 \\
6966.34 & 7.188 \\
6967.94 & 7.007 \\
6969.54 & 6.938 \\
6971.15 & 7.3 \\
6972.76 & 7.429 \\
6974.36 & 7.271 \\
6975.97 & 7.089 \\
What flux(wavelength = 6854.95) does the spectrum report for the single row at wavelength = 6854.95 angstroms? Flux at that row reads 7.041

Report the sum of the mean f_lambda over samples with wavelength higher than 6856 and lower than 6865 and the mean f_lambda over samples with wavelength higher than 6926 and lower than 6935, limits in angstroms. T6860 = 14.3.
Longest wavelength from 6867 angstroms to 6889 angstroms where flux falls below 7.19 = 6888.18 angstroms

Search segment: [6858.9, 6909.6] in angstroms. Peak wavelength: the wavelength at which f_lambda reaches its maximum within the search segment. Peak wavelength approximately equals 6899.29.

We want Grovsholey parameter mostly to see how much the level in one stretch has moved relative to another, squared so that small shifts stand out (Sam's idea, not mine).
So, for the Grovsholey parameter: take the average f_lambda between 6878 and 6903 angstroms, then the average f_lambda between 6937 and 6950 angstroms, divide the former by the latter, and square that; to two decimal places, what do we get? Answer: 1.03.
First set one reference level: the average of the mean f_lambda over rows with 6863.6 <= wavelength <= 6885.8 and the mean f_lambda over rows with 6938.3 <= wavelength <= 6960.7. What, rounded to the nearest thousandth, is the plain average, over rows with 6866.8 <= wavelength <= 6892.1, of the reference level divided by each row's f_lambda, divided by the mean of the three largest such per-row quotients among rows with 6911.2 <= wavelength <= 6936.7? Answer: 1.004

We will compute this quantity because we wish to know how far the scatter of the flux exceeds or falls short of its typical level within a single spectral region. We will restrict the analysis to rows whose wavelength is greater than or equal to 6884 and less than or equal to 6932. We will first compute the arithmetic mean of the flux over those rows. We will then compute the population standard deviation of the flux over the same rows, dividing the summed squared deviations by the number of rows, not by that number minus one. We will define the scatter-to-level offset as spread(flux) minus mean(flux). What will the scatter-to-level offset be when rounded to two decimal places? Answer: -7.14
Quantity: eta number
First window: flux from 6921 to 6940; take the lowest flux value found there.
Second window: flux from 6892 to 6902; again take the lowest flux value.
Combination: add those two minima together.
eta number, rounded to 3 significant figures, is 14.4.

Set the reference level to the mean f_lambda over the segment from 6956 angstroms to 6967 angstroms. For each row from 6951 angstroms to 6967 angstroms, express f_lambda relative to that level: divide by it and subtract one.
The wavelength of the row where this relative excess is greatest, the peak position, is 6953.52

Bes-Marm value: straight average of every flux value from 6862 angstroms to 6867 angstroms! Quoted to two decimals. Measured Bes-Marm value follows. 7.05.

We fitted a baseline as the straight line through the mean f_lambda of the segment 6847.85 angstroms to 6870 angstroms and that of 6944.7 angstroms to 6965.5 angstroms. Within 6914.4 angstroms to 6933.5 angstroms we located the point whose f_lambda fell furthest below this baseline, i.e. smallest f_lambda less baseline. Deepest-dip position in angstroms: 6926.35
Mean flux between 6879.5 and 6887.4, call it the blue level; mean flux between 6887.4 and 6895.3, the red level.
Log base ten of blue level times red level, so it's 1.72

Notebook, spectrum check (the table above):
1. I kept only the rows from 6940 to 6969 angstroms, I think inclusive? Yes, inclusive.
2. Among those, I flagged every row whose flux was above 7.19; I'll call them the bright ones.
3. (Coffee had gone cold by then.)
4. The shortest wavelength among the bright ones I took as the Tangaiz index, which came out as 6945.51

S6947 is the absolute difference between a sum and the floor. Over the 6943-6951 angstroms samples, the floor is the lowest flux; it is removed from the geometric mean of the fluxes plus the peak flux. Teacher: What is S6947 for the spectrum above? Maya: 7.46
